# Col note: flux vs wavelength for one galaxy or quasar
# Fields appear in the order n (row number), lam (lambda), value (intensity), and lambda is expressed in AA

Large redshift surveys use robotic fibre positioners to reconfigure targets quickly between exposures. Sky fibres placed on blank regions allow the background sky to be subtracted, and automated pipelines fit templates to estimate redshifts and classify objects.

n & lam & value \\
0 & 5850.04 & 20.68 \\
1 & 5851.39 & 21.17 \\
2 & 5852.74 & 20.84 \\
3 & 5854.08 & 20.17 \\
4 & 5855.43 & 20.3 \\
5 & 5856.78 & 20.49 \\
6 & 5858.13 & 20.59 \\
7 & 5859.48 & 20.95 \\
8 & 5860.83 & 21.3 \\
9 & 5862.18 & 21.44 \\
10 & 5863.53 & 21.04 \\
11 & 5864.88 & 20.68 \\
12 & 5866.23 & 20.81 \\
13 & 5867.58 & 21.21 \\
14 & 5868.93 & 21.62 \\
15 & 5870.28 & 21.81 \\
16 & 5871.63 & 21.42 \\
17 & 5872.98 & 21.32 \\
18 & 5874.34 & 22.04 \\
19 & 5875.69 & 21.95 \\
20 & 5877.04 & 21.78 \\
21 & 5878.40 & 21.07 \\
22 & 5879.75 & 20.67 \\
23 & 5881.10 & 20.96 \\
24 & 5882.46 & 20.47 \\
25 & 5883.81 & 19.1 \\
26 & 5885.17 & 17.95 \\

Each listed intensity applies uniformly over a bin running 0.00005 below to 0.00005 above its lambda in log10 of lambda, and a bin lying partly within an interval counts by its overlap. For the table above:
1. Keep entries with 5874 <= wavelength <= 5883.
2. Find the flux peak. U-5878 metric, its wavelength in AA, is 5874.34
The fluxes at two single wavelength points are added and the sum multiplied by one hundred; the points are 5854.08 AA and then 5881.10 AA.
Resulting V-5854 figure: 4113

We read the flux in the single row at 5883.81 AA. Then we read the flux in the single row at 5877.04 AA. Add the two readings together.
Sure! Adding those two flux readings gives 40.9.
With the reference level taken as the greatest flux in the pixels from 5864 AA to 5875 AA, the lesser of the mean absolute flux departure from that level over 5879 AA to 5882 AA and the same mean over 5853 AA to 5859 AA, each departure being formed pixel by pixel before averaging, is 1.2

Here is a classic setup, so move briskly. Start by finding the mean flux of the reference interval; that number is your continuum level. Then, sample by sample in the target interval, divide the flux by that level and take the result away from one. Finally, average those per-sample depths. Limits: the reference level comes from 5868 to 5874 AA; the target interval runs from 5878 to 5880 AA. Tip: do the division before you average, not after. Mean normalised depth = 0.031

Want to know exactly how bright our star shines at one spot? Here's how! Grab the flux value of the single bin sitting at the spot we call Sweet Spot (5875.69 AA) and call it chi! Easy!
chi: 21.95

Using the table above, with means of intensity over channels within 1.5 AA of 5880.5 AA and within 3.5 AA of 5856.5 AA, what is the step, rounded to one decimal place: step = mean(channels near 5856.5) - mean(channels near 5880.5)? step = -0.3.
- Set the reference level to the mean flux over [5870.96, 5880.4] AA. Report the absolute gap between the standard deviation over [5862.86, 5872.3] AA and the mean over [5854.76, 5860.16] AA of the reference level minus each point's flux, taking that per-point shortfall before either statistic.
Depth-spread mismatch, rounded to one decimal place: 0.5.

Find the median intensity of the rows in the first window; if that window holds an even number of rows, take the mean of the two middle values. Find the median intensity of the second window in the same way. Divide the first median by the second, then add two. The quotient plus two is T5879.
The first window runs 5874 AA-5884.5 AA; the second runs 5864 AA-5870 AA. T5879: 3.000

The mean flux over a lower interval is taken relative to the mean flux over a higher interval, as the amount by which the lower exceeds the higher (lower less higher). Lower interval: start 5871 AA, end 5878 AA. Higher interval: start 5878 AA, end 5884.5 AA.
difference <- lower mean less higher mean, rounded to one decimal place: 1.2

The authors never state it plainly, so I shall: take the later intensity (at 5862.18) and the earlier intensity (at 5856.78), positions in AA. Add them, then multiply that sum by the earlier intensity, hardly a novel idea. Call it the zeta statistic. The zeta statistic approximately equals 859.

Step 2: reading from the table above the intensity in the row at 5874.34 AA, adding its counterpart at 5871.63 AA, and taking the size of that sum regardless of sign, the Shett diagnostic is 43.5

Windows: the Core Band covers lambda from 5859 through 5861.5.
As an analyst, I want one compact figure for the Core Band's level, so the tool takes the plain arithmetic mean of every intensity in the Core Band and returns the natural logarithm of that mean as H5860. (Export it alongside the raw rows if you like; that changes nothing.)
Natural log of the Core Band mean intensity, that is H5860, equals 3.05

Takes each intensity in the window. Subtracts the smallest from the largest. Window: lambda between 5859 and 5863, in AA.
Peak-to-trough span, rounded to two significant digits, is 0.49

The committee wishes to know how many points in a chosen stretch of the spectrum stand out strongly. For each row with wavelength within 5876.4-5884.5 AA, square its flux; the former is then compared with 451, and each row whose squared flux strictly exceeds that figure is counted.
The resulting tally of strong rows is 1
